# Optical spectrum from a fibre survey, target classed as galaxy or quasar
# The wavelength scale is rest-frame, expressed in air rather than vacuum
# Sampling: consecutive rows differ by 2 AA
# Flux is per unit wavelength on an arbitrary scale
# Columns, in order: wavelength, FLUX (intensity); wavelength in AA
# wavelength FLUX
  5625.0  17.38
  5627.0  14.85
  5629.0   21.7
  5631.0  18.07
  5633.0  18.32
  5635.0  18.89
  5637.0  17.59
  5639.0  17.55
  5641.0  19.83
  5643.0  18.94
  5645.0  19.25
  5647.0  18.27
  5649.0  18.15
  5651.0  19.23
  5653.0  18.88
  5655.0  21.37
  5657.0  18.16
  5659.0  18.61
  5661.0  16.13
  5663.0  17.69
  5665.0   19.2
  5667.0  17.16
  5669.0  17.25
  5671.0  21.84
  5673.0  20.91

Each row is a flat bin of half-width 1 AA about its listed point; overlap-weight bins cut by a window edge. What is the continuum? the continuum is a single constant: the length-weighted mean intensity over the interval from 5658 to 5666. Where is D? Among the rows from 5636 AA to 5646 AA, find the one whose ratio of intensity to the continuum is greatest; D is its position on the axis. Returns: 5641.0 AA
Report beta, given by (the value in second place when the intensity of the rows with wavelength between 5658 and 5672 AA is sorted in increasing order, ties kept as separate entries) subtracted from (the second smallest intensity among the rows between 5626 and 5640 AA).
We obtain 0.4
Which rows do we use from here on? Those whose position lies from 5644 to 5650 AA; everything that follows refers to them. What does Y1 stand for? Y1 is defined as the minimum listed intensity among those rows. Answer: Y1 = 18.15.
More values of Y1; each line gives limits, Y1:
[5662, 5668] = 17.16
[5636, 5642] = 17.55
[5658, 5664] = 16.13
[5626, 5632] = 14.85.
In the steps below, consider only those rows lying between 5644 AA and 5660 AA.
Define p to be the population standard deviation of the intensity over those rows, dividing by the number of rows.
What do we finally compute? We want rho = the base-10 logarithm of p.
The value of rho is 0.00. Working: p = 0.99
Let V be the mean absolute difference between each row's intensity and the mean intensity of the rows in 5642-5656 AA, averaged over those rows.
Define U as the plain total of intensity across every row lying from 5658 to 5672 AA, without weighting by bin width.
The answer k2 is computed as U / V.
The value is 188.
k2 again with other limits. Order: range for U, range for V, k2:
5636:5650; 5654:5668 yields 108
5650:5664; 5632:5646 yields 189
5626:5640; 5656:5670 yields 162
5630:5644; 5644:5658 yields 166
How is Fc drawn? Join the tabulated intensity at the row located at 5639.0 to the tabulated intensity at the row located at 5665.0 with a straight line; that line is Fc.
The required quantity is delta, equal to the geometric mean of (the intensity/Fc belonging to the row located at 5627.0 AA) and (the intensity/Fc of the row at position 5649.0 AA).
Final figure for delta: 0.94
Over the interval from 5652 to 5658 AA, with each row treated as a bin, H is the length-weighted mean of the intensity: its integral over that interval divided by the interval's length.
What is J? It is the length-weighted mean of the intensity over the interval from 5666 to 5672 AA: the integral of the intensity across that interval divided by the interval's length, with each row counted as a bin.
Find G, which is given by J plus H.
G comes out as 38.2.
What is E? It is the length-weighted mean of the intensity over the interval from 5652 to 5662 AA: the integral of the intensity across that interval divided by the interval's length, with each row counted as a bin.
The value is 18.6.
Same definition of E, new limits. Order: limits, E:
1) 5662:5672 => 18.6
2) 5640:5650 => 18.9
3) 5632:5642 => 18.4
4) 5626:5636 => 18.4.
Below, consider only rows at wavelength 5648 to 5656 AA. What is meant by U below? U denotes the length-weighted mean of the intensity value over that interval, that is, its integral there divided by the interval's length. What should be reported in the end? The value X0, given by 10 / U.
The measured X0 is 0.52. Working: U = 19.4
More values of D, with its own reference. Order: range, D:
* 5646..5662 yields 5655.0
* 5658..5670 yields 5665.0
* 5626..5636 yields 5629.0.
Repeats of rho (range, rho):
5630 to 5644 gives -0.12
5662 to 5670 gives -0.09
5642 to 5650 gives -0.34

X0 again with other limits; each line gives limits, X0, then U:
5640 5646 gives 0.52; 19.3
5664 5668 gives 0.55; 18.2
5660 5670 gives 0.57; 17.5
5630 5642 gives 0.54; 18.4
